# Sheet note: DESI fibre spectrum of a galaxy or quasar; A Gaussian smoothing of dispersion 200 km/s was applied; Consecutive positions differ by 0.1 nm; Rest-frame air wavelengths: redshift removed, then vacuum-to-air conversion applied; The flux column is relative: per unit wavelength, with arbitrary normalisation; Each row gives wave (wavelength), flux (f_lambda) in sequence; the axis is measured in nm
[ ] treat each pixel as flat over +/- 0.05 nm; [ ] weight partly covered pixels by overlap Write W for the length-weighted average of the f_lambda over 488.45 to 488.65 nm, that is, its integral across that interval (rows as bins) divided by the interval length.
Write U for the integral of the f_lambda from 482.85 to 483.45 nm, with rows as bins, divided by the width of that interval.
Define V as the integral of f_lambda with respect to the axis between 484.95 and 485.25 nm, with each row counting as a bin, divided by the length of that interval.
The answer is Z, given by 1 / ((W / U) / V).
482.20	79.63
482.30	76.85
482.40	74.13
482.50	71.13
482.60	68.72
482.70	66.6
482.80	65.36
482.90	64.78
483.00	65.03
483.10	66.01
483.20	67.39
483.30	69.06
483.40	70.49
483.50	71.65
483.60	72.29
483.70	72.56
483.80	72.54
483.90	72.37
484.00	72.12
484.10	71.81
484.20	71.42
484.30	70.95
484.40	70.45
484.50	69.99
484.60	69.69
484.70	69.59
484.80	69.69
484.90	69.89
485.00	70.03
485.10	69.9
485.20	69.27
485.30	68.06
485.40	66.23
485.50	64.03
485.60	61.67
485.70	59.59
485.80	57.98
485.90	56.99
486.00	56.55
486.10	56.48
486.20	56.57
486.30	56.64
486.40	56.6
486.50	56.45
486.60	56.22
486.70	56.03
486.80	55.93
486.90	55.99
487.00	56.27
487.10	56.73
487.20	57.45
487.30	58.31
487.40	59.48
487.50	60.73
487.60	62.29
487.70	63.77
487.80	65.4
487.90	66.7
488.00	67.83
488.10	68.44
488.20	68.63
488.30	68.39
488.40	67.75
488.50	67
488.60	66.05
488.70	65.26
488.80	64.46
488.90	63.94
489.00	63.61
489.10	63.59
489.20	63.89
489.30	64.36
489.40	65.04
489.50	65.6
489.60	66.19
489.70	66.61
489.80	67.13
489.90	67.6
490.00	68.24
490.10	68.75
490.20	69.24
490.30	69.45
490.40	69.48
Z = 70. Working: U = 67.1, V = 69.7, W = 66.5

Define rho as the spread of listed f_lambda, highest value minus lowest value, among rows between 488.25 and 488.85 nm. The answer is 3.9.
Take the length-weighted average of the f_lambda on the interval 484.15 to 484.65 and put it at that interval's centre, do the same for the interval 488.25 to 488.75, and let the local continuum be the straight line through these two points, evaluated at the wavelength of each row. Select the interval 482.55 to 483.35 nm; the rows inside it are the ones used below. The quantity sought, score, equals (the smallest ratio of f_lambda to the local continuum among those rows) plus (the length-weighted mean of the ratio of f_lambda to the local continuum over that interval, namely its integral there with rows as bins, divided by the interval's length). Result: 1.83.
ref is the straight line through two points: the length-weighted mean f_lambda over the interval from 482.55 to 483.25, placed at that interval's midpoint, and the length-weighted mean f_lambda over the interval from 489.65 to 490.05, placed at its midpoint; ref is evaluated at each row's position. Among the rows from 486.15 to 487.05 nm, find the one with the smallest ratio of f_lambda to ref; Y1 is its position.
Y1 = 486.80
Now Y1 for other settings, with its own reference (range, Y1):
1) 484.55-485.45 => 485.40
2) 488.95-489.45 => 489.10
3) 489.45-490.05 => 489.50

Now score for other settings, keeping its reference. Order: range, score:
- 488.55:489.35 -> 1.93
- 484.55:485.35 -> 1.97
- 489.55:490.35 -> 2.04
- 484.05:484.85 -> 1.99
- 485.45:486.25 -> 1.67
